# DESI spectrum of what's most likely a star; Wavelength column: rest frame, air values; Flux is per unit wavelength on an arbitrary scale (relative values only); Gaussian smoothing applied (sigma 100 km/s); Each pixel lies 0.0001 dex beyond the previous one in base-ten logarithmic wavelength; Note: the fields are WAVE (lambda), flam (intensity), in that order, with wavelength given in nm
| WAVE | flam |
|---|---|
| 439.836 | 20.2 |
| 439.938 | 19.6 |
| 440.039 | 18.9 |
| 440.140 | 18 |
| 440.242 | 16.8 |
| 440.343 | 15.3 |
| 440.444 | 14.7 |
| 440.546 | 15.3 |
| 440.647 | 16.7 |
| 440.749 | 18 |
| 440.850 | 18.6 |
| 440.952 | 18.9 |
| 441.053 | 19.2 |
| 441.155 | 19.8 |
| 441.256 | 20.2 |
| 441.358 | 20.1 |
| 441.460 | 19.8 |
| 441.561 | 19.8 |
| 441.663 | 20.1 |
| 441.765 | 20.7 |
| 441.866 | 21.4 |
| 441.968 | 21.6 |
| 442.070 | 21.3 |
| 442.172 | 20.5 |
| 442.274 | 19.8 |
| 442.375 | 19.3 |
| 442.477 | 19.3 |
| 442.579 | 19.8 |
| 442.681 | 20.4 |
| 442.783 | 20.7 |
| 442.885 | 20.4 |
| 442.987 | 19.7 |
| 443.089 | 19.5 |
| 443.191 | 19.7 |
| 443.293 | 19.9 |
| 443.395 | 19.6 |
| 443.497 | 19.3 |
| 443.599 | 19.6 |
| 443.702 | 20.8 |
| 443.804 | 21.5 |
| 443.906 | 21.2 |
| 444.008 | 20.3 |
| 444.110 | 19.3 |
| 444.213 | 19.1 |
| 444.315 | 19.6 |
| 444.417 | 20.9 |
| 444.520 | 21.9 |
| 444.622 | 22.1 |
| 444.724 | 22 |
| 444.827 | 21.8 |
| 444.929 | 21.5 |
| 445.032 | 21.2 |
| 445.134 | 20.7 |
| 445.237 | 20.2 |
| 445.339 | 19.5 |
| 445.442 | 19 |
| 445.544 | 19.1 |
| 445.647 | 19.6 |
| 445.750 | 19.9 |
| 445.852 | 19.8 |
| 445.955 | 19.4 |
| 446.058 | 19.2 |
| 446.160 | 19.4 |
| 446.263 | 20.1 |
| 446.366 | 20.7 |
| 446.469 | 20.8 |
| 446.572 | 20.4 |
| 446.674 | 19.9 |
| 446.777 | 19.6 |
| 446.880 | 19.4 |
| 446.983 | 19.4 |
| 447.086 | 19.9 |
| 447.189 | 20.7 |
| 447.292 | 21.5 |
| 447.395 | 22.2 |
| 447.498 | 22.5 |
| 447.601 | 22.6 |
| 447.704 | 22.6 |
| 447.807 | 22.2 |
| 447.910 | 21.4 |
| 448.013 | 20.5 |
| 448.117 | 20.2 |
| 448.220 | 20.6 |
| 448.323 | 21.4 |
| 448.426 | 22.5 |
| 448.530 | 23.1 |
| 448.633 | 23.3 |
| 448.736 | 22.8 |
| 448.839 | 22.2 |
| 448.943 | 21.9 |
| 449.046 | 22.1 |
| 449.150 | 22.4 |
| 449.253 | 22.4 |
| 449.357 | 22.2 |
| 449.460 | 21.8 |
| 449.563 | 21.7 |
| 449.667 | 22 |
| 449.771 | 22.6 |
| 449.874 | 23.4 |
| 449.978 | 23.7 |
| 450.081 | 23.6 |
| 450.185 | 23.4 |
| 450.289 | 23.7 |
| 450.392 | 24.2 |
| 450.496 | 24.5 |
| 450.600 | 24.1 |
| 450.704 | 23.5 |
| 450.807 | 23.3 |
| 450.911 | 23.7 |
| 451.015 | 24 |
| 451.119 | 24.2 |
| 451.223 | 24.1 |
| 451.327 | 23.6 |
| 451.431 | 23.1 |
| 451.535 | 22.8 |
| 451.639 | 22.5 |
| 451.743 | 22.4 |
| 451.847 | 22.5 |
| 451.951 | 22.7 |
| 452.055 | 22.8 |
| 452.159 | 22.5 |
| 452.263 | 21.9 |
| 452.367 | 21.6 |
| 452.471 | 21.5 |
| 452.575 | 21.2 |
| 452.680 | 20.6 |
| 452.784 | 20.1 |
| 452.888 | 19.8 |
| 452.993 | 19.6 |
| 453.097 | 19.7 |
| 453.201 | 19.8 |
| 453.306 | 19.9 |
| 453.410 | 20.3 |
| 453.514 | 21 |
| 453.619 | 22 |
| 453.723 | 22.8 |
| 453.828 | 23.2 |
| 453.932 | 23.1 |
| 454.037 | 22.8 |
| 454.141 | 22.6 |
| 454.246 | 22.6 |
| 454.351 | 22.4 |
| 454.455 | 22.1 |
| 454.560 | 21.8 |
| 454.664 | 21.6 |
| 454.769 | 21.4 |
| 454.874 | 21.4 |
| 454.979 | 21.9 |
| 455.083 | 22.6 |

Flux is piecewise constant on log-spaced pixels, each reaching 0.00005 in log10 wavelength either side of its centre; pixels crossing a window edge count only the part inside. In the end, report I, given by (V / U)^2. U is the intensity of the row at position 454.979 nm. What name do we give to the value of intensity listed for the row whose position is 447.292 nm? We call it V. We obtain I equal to 0.96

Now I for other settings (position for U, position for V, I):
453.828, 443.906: 0.84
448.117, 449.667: 1.19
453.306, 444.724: 1.22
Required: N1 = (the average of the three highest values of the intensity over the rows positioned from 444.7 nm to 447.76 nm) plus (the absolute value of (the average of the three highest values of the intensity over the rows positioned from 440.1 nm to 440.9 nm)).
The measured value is 40.8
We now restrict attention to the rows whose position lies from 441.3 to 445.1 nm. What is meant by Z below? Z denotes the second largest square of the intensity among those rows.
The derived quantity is 484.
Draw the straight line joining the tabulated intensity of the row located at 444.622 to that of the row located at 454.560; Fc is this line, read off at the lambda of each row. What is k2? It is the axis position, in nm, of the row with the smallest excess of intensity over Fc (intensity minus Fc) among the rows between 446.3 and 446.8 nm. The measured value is 446.777 nm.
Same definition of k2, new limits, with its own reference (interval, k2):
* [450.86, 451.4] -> 451.327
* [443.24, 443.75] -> 443.497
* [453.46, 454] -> 453.514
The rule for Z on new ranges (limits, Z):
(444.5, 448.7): 534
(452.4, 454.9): 534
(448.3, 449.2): 534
